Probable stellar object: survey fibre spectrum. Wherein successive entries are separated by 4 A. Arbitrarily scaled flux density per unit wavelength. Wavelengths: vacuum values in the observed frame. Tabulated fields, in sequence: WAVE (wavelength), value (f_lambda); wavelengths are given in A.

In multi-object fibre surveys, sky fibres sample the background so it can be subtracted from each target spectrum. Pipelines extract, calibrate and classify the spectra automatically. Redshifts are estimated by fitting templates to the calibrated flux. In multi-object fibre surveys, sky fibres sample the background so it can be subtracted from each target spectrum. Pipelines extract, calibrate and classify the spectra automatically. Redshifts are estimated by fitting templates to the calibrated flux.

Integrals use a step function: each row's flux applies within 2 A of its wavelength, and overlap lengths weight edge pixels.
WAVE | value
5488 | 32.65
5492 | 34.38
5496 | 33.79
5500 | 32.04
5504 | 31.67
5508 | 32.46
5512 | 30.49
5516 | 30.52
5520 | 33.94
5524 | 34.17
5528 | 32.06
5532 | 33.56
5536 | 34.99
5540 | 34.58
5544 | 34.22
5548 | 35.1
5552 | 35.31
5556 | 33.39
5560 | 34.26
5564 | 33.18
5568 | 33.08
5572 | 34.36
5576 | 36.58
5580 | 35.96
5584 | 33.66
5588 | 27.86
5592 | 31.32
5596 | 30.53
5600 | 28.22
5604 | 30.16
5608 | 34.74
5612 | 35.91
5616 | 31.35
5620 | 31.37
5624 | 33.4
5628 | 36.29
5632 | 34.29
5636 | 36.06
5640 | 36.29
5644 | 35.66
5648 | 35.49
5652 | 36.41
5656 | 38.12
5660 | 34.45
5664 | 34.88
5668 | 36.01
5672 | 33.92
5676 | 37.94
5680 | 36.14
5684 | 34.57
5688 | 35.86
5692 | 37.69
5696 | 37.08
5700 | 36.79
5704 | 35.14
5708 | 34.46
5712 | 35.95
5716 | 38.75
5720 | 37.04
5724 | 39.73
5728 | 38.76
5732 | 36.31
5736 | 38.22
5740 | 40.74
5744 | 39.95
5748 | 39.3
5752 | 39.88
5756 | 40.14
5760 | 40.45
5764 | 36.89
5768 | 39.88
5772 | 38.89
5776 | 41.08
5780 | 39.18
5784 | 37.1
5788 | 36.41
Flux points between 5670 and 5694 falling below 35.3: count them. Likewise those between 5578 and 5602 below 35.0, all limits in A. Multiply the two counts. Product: 10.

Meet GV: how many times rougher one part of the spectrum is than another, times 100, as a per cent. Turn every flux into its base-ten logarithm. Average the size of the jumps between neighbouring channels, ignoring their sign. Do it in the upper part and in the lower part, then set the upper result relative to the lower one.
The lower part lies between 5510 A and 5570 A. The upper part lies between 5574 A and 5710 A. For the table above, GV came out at 176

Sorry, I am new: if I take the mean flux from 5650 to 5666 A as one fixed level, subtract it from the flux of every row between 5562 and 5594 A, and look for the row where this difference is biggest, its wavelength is 5576 A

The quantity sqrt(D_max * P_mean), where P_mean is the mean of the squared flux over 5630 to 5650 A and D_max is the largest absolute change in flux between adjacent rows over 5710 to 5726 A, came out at 60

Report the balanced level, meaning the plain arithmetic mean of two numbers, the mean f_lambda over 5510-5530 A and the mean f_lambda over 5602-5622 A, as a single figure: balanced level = 32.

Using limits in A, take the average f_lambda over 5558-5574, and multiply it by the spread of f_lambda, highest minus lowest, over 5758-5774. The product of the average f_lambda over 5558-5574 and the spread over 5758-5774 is 120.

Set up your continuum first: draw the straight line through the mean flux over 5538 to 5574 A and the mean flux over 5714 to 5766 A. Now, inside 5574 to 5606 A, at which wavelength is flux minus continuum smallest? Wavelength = 5588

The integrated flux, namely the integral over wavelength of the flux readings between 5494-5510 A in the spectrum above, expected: 520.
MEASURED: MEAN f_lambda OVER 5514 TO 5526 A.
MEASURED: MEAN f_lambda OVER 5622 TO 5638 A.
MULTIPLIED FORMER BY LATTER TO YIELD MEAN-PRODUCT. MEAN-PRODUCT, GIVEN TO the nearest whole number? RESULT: 1151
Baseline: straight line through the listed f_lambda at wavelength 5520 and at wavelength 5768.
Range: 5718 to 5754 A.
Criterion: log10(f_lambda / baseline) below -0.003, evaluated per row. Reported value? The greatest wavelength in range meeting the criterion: 5736 A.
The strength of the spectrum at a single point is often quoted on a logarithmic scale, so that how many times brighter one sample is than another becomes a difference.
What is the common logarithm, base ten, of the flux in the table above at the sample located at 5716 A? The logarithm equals 1.59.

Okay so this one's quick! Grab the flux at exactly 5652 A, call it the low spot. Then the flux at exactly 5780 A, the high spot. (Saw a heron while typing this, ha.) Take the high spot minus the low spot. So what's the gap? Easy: 2.8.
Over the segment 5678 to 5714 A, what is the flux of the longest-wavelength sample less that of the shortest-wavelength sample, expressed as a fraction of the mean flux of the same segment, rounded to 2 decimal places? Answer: -0.01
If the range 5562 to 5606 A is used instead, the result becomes -0.09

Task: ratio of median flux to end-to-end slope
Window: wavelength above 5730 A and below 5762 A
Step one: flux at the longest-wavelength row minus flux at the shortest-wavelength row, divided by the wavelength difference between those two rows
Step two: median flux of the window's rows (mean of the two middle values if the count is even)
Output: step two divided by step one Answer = 270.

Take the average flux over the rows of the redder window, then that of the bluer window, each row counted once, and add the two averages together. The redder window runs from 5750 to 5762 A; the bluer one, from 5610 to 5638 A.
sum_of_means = 74.3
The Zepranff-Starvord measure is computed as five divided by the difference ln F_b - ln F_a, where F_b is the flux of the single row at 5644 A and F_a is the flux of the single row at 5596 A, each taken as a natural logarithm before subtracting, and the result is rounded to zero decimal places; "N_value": 32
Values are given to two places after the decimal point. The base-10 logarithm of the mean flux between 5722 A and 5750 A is 1.59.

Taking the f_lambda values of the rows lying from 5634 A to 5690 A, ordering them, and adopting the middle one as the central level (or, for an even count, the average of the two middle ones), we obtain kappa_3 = 36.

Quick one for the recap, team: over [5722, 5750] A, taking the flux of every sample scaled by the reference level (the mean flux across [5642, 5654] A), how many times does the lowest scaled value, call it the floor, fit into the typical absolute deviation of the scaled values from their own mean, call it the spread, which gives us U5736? 0.029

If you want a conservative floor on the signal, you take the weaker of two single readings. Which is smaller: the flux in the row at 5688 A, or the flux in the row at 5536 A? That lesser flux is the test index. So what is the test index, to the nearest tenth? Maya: 35.0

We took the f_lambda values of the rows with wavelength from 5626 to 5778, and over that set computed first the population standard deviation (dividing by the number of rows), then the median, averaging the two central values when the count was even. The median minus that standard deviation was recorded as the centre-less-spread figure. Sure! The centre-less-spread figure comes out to 34.8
